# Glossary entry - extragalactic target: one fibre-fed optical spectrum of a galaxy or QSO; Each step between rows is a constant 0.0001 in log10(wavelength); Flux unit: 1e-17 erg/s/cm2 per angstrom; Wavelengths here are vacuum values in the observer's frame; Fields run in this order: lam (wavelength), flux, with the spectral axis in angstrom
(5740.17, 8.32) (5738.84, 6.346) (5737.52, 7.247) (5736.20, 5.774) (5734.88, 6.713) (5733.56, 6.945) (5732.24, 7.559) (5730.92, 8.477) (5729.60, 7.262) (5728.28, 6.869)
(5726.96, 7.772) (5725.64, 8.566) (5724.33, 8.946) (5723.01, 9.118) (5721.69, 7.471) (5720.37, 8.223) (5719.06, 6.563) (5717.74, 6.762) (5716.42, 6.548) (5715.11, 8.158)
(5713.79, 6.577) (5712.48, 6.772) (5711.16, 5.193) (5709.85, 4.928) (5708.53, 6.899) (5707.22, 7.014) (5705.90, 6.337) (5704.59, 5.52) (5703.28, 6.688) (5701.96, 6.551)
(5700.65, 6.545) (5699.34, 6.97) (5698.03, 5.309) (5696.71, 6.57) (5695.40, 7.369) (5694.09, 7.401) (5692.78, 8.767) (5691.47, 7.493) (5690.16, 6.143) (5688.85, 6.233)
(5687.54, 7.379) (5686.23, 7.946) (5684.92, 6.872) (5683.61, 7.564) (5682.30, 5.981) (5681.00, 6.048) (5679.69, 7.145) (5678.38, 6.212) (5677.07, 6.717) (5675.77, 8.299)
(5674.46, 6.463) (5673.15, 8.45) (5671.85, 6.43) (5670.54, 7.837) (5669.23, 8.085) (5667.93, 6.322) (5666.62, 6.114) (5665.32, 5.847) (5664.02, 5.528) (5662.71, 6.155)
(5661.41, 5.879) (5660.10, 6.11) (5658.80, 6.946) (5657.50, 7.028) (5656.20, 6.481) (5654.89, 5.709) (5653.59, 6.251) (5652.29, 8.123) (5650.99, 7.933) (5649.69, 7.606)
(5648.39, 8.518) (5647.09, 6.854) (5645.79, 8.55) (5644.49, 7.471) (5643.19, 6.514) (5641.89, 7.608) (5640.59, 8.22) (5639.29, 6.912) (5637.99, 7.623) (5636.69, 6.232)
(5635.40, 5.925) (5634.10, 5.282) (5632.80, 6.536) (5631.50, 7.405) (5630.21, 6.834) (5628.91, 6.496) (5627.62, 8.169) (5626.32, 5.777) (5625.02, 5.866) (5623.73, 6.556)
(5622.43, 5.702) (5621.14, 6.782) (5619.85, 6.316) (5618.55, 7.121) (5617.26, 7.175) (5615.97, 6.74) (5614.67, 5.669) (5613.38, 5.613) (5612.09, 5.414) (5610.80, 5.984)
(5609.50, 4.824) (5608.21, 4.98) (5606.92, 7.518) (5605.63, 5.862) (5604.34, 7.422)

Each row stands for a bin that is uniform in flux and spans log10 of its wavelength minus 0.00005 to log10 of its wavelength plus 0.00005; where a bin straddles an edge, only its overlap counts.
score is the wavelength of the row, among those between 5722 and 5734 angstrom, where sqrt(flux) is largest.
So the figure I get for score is 5723.01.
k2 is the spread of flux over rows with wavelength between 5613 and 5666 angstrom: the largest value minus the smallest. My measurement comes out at 3.3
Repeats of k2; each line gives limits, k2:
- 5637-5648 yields 2.0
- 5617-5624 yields 1.5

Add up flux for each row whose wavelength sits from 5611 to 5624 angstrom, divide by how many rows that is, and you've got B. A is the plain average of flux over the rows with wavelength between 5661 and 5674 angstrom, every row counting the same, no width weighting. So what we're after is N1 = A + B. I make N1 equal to 13.0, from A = 6.66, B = 6.31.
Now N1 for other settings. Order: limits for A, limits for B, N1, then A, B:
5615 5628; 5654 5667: 12.8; 6.62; 6.18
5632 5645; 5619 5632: 13.4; 6.83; 6.59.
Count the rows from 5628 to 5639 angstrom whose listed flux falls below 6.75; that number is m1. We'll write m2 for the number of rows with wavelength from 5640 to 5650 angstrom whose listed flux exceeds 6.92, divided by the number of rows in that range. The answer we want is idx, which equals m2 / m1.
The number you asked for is 0.150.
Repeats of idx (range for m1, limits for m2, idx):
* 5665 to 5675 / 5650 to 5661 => 0.100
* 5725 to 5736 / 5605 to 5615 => 0.125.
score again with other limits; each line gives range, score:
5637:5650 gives 5645.79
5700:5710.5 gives 5707.22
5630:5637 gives 5631.50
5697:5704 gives 5699.34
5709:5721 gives 5720.37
